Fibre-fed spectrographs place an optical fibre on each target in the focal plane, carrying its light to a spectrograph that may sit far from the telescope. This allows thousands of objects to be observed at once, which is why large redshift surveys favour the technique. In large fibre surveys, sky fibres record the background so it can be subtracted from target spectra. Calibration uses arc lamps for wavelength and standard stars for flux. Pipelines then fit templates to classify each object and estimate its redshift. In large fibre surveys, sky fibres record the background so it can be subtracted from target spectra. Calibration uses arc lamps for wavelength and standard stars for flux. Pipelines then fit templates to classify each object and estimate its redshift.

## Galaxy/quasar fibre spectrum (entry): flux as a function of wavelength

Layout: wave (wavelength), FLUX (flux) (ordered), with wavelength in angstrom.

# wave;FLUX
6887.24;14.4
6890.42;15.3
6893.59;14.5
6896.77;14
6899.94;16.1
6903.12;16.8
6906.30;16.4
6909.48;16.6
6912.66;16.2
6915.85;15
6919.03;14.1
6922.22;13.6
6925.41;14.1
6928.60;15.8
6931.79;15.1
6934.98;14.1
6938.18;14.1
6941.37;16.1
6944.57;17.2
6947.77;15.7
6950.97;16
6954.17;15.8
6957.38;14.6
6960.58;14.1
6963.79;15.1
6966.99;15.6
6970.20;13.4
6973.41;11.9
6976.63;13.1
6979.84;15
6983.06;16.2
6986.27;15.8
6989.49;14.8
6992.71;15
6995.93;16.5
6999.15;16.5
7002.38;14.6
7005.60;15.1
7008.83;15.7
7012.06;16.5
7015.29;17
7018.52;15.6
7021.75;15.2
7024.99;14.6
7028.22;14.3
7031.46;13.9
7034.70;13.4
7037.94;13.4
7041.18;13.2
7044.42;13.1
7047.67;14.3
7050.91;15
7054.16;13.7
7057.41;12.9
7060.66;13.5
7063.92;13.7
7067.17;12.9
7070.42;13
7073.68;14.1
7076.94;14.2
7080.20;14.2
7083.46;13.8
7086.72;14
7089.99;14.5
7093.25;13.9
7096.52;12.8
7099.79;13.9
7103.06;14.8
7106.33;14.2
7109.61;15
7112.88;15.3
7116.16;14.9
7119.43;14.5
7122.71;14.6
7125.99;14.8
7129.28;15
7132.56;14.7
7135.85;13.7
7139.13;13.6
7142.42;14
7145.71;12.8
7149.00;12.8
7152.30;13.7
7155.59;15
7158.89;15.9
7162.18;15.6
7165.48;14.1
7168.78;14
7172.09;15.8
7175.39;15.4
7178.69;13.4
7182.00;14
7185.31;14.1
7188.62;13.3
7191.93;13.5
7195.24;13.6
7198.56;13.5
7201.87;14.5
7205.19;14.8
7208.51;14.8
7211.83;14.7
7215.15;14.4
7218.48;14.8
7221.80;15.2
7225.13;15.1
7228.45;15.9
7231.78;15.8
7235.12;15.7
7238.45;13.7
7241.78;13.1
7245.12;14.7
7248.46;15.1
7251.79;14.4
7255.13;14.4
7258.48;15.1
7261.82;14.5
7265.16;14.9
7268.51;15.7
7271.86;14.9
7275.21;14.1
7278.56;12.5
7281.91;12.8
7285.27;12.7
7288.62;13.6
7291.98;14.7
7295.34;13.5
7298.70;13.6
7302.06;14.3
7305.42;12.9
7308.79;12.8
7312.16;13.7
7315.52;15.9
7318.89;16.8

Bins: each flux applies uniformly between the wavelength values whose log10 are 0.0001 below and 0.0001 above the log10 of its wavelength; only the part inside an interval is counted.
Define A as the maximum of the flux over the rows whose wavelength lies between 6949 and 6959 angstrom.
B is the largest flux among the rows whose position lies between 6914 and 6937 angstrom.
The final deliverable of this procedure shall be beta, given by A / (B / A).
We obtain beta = 16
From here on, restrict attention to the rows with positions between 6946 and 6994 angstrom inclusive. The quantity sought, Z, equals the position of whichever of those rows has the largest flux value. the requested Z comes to 6983.06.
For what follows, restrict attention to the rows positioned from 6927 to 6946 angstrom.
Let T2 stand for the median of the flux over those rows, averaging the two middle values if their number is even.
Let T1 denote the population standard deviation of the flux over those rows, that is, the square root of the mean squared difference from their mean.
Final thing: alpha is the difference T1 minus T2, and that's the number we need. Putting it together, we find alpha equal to -14.3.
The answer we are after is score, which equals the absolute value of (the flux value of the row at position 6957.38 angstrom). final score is 14.6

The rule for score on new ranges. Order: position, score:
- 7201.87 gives 14.5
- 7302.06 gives 14.3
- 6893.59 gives 14.5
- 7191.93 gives 13.5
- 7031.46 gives 13.9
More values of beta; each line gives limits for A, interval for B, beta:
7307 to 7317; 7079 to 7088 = 18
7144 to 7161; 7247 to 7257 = 17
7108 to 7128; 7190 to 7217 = 16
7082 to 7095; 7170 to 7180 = 13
